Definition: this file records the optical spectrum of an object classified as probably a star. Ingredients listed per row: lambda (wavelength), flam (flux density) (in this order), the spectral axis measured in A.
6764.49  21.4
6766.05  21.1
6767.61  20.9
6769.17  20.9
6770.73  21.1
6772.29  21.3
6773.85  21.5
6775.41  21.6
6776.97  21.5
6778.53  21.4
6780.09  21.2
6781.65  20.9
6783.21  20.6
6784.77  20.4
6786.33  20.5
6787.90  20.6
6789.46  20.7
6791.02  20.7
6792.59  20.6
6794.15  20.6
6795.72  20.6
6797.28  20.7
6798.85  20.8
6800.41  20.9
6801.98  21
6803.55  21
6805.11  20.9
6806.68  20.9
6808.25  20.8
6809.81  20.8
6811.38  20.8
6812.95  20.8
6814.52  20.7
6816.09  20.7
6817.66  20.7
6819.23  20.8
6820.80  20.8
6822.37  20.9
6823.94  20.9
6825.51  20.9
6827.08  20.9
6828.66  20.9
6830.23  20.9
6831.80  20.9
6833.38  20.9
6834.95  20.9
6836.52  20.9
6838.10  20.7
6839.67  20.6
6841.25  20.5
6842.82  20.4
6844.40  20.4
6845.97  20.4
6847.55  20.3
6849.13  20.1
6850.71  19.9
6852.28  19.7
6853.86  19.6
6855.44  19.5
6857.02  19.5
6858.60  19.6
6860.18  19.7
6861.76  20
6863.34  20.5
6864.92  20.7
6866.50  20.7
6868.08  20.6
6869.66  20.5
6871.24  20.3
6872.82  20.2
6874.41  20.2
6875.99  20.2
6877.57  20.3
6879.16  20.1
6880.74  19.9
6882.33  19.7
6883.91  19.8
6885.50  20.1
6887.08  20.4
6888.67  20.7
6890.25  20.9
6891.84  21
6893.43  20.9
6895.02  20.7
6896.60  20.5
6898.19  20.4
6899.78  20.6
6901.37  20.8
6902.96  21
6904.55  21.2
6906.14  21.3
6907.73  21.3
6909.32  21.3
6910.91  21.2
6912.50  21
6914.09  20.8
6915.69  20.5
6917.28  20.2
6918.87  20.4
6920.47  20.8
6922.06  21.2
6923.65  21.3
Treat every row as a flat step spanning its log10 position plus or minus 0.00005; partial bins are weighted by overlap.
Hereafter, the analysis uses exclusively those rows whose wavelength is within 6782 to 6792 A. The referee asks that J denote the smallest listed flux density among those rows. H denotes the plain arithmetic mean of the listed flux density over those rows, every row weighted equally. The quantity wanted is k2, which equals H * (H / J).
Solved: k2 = 20.8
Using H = 20.6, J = 20.4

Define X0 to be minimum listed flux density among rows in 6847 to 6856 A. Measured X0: 19.5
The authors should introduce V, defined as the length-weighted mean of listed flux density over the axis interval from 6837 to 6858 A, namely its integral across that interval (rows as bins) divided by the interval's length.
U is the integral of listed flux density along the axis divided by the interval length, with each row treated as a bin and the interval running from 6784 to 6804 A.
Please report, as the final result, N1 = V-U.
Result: -0.6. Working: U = 20.7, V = 20.1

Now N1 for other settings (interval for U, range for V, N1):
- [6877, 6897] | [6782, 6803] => 0.3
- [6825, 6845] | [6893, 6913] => 0.2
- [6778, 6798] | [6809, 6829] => 0.1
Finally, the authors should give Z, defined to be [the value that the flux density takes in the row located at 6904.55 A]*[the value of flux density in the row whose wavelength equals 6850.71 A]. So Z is 422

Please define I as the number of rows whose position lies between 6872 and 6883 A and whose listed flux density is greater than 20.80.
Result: 0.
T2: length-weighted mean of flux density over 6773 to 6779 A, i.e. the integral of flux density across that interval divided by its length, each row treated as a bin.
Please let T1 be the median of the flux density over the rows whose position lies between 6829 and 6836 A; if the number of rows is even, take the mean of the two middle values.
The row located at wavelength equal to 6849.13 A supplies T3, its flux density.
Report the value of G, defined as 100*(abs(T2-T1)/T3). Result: 3.0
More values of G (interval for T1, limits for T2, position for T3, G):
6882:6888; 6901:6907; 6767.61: 5.5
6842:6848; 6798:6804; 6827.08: 2.4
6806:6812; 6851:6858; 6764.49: 5.6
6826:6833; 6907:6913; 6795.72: 1.6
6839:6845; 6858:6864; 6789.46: 2.4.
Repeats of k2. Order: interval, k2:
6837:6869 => 20.9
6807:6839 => 21.0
